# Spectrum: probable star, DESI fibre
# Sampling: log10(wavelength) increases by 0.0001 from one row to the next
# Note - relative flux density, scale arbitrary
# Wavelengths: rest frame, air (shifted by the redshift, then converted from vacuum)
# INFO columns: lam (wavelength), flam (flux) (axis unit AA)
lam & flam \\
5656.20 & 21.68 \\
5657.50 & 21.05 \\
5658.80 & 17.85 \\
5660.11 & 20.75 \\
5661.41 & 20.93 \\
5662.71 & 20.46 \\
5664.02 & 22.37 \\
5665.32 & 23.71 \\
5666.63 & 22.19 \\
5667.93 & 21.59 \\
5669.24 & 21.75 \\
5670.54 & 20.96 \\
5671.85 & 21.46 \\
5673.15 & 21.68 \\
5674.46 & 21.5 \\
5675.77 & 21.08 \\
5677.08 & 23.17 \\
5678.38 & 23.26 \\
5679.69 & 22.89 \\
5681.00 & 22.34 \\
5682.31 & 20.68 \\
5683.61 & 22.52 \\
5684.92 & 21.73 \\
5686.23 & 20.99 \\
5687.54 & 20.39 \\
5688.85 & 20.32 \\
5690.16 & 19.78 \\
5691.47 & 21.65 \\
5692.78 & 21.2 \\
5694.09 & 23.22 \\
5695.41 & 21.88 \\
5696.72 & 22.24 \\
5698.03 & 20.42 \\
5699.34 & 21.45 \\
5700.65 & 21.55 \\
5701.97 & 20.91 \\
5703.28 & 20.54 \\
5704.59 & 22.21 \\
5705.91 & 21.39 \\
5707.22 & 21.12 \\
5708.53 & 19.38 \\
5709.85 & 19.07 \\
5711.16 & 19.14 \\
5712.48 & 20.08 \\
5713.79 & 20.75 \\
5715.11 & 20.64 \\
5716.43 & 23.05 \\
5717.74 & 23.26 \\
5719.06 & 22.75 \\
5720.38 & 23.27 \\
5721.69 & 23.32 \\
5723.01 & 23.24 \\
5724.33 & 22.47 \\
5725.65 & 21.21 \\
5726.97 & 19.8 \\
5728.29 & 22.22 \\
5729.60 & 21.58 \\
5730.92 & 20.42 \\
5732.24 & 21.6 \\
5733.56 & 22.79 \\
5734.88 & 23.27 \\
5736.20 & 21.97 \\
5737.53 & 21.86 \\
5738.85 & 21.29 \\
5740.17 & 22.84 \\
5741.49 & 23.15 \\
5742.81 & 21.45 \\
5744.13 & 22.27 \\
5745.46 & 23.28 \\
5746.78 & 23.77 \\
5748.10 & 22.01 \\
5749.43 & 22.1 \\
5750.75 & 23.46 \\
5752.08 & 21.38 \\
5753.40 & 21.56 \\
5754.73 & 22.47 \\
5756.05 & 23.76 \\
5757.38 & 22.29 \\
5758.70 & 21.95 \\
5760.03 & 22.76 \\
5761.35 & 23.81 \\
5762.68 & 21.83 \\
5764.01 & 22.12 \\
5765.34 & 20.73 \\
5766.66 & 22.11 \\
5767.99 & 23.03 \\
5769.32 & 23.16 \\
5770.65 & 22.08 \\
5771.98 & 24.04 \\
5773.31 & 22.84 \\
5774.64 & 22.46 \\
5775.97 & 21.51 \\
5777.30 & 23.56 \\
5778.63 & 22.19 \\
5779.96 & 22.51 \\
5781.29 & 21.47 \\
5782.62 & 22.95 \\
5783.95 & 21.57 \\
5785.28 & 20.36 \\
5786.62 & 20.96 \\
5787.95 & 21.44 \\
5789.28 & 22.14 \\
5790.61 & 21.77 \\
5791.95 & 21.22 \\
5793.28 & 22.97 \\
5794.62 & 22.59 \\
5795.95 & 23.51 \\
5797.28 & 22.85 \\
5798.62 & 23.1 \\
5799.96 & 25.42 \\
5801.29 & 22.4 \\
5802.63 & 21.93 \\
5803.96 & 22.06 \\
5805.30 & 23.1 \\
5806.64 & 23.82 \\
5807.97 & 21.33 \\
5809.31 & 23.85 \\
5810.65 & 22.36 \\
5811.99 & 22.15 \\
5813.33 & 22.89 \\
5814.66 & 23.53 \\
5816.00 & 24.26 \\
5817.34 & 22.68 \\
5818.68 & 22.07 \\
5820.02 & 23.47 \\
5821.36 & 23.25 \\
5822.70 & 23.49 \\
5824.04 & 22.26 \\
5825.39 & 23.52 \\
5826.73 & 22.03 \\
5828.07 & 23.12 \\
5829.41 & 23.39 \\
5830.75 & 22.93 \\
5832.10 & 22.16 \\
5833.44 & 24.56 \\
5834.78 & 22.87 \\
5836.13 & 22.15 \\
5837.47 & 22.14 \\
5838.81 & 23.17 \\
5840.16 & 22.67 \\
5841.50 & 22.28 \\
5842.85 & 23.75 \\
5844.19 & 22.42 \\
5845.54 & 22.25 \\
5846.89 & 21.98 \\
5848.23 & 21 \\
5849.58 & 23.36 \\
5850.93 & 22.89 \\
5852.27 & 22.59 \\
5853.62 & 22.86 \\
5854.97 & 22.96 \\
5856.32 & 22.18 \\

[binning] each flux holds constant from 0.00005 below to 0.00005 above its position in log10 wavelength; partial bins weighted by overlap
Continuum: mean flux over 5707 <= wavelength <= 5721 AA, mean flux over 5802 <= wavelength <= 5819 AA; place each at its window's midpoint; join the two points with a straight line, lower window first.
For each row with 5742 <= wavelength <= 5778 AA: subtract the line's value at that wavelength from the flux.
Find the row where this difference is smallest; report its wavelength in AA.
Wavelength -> 5765.34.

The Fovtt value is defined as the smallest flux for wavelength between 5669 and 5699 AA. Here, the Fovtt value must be 19.78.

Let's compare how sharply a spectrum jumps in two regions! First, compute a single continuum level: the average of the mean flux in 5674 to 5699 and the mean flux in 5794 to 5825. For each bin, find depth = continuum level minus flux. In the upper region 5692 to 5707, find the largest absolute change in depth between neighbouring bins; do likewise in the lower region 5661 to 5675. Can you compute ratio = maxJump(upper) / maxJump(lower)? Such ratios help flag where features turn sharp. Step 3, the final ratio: 1.06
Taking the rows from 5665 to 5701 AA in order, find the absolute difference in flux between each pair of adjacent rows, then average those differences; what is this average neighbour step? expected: 0.84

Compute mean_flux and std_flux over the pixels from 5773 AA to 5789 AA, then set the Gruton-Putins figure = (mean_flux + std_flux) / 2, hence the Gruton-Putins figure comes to 11.4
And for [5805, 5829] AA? 11.9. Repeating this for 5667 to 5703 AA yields 11.2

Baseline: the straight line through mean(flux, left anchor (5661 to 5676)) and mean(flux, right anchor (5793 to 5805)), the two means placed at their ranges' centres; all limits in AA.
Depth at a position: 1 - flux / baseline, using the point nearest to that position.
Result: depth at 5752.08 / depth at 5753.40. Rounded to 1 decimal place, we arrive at 1.2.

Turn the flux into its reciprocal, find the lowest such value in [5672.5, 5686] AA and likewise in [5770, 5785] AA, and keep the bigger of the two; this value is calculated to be 0.0430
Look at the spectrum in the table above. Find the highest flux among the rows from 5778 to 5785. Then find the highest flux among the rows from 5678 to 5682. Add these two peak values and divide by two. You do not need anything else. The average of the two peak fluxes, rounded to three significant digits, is 23.1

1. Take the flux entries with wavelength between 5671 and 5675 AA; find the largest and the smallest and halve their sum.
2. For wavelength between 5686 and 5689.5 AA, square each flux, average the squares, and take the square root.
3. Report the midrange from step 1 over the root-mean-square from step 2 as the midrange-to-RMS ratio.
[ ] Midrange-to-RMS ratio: 1.05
